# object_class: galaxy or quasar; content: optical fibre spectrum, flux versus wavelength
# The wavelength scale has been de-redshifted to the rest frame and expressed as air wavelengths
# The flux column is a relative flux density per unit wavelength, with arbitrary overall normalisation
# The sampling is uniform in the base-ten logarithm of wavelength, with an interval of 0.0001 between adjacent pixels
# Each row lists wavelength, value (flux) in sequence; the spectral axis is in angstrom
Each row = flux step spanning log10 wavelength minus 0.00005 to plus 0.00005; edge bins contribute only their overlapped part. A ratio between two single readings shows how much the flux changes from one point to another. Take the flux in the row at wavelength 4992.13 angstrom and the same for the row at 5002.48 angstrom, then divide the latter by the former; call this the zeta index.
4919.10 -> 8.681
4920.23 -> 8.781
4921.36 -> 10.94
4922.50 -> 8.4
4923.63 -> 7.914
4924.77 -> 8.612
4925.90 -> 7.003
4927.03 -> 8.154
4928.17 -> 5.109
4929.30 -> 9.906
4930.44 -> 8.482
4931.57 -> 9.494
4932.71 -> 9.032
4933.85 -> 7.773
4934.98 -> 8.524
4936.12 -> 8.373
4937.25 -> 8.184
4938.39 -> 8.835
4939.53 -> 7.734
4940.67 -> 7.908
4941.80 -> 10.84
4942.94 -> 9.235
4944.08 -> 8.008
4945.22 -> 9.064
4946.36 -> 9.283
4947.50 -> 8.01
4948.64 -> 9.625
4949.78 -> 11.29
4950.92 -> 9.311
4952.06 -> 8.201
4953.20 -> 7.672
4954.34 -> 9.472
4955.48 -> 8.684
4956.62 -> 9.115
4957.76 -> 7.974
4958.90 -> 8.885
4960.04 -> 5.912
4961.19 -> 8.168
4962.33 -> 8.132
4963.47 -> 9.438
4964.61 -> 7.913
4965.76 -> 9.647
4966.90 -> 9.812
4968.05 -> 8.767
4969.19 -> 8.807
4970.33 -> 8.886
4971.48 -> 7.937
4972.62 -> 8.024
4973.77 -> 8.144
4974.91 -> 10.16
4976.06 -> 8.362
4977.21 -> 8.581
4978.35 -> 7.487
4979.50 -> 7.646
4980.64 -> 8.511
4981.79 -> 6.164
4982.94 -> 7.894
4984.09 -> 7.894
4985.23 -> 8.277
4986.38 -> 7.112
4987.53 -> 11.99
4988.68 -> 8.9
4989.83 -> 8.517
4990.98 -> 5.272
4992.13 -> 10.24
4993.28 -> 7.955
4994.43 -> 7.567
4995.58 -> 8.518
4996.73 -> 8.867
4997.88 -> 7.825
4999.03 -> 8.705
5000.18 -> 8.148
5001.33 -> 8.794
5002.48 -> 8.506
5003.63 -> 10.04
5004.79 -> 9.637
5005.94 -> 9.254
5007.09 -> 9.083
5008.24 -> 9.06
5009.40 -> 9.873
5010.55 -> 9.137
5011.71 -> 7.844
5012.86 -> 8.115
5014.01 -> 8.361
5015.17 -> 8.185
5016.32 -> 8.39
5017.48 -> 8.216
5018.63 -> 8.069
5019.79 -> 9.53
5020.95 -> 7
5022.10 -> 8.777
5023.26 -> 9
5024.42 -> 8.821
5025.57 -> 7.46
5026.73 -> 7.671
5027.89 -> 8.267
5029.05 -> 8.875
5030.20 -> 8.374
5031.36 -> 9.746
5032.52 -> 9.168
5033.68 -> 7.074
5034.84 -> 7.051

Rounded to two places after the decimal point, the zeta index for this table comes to 0.83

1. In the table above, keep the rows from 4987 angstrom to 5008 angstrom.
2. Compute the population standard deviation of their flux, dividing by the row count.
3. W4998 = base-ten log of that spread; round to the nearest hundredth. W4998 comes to 0.12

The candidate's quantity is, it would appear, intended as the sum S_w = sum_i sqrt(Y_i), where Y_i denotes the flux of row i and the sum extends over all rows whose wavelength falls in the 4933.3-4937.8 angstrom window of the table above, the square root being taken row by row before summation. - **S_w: 11.5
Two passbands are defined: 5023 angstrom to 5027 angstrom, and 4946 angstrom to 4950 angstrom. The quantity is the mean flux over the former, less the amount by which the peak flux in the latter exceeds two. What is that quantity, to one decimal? -1.1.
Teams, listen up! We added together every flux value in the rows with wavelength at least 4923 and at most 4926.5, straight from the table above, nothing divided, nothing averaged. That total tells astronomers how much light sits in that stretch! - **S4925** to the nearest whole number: 24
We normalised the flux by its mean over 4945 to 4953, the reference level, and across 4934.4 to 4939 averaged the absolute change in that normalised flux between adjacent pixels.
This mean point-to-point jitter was 0.036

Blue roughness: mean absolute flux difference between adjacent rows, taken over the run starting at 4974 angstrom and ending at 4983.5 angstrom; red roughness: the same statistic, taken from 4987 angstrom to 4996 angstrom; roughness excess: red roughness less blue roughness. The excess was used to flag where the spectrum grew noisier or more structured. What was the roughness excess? 1.0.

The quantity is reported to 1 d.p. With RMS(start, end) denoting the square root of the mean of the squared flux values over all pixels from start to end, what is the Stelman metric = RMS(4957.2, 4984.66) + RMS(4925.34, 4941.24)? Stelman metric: 16.6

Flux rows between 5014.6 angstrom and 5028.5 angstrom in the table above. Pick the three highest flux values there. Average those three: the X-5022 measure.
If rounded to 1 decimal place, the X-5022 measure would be 9.1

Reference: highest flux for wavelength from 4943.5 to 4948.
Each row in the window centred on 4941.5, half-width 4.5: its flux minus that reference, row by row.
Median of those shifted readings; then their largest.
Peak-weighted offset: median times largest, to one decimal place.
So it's -1.2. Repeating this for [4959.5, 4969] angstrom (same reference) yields -0.4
